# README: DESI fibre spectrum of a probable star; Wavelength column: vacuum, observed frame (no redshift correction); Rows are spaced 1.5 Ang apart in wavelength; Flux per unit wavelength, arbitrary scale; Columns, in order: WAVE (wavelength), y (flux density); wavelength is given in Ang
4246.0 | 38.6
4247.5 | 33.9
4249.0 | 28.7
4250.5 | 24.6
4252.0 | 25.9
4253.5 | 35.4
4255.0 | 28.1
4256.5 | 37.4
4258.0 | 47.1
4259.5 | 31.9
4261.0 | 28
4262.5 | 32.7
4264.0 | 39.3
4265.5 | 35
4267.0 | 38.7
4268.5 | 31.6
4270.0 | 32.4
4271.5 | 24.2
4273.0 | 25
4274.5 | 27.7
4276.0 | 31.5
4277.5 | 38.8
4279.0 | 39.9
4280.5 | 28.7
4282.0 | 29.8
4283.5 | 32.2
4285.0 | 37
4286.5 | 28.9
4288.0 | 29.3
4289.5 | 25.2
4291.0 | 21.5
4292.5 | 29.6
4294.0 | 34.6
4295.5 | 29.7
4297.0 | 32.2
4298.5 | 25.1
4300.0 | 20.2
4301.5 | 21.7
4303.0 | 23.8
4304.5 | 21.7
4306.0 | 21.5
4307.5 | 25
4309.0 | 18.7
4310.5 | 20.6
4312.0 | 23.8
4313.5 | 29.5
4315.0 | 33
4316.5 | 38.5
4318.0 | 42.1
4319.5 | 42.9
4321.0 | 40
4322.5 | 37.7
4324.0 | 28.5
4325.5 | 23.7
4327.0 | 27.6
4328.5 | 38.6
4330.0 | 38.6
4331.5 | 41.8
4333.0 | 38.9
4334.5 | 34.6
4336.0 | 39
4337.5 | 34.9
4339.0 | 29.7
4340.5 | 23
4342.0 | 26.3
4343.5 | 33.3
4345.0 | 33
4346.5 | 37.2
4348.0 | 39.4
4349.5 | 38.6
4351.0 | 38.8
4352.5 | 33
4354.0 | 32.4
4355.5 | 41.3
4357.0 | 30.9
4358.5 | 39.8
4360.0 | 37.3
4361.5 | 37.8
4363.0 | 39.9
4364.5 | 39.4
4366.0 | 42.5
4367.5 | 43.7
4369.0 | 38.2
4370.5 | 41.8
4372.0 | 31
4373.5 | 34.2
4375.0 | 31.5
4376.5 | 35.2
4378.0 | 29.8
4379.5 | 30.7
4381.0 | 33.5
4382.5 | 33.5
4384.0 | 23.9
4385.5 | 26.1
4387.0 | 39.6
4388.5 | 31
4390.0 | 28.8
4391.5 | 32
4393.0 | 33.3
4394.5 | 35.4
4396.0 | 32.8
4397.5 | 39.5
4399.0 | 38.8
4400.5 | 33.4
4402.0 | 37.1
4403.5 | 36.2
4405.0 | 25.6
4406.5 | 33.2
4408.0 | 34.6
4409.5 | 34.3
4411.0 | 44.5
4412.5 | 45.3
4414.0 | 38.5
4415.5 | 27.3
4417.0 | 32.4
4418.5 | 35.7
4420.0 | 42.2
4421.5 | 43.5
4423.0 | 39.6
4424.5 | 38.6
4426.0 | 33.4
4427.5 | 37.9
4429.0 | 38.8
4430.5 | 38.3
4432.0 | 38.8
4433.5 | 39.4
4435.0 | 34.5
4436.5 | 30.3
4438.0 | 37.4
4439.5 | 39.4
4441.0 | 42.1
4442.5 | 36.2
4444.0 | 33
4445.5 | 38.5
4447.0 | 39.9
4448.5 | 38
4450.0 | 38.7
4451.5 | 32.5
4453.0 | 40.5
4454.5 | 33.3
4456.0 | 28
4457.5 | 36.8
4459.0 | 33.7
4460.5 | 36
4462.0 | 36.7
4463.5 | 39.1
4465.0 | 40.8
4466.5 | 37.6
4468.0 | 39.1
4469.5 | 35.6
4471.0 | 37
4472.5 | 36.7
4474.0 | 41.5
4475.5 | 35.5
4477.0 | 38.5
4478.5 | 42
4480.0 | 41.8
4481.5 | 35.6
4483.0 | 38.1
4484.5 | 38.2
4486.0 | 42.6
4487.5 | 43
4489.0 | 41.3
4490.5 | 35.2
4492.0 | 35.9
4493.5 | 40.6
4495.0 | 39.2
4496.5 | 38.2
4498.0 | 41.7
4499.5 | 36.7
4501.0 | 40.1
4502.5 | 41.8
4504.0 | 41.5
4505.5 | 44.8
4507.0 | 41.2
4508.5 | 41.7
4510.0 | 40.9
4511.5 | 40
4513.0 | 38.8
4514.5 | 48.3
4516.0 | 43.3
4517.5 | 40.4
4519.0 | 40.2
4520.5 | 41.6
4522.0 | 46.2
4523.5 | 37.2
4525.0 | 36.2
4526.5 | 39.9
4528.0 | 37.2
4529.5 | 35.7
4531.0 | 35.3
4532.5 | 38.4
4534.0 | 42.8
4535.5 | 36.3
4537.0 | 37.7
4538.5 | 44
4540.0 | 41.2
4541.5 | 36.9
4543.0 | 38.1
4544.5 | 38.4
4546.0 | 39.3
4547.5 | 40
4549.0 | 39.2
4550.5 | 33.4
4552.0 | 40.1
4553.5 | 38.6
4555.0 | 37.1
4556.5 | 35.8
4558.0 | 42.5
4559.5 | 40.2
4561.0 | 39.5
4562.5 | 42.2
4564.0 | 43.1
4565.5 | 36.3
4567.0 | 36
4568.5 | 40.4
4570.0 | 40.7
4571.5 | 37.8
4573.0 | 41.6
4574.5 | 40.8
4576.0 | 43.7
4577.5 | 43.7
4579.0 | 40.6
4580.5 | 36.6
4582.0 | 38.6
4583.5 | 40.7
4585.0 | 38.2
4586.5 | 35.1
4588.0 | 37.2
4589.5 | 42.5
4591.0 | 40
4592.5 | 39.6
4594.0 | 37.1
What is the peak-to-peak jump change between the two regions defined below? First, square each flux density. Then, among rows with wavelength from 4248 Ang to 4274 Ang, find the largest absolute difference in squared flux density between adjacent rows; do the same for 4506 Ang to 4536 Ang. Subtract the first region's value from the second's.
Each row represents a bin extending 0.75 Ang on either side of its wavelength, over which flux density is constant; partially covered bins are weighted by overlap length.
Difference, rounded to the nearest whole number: -373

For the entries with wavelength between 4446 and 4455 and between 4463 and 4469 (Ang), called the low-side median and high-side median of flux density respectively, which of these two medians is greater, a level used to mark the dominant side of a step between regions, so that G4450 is 39.1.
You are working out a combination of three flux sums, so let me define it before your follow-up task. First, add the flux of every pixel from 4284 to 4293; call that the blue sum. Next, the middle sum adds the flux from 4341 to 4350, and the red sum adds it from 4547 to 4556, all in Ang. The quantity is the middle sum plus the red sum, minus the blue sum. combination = 265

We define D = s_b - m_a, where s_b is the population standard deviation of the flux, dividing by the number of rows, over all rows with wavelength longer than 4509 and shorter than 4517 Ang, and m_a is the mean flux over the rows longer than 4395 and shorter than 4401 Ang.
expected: -32.8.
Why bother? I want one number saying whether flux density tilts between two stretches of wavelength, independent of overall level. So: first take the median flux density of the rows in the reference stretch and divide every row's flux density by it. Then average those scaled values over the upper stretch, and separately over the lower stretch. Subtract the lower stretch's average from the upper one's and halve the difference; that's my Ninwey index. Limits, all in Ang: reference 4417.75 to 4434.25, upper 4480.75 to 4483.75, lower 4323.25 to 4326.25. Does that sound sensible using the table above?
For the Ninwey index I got 0.14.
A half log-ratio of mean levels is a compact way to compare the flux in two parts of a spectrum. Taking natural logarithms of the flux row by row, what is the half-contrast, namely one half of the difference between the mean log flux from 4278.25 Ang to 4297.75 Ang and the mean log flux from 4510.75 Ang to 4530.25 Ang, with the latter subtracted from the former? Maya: -0.14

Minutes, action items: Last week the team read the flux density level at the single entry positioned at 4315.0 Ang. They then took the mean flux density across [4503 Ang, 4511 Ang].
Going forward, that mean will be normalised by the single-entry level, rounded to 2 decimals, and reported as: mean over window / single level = 1.27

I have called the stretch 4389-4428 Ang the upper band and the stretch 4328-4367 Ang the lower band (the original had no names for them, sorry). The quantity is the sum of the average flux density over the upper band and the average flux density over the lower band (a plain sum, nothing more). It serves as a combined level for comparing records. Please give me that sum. 72.1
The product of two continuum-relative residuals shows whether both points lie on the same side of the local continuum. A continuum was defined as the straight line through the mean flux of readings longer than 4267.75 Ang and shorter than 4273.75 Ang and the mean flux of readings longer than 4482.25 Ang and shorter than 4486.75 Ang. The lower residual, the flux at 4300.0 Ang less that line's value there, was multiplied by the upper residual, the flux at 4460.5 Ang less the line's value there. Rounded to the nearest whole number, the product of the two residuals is 23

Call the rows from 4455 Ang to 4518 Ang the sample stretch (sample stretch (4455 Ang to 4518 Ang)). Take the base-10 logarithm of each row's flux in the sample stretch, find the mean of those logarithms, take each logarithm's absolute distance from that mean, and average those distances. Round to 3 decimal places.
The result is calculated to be 0.030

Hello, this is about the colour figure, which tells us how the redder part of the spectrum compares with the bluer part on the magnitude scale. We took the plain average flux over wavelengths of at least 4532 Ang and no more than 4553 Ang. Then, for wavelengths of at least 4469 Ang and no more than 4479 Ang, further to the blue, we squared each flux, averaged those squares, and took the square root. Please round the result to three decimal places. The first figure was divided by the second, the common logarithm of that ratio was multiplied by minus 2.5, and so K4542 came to -0.022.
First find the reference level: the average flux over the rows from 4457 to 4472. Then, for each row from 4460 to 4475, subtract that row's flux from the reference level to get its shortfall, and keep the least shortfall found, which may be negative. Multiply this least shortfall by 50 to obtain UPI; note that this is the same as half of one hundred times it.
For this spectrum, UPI -213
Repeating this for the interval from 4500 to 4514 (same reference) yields -378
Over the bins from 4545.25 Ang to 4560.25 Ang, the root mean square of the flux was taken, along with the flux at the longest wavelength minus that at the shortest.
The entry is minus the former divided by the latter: -43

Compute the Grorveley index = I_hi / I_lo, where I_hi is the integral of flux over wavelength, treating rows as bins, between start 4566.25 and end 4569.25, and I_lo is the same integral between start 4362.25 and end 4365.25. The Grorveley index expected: 1.0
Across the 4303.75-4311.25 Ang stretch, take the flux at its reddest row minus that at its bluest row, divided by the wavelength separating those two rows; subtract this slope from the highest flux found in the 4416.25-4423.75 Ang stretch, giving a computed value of 43.7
